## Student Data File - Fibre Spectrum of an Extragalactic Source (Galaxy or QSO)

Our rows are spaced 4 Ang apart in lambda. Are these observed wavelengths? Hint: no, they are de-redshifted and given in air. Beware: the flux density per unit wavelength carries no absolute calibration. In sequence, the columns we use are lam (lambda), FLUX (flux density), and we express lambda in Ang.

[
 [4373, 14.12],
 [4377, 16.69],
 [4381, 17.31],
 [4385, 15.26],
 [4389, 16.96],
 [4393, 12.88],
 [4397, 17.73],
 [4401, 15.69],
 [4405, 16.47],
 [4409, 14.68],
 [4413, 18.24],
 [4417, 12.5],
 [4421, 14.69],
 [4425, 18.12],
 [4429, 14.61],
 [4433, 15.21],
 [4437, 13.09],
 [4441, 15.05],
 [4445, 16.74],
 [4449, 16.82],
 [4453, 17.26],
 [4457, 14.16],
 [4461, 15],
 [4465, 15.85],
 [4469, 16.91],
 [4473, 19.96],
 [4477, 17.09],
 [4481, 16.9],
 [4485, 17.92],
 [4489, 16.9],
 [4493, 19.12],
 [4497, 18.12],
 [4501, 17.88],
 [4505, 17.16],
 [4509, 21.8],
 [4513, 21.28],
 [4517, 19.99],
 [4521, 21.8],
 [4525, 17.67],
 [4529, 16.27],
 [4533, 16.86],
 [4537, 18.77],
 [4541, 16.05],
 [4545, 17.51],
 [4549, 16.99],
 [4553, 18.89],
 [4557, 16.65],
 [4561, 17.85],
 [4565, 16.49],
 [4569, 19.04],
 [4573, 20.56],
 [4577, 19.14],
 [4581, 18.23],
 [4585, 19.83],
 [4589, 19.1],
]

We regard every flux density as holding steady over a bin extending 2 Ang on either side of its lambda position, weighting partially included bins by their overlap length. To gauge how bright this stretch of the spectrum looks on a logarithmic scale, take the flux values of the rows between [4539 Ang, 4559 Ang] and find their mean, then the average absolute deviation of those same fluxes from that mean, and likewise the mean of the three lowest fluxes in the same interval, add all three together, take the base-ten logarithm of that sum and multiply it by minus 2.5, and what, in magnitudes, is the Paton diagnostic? -3.85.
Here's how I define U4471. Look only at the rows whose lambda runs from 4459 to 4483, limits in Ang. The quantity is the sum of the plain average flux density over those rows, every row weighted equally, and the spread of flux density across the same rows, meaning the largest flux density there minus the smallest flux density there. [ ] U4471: 21.9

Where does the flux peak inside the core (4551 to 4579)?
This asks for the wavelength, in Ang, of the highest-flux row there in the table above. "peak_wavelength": 4573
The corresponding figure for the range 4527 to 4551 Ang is 4537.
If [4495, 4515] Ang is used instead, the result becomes 4509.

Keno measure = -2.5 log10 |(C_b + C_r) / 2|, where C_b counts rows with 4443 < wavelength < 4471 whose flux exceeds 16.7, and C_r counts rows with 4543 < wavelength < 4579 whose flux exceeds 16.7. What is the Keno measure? -1.85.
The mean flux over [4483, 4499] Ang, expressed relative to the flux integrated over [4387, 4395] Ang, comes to 0.151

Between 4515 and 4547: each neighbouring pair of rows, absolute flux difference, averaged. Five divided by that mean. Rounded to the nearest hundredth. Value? 2.50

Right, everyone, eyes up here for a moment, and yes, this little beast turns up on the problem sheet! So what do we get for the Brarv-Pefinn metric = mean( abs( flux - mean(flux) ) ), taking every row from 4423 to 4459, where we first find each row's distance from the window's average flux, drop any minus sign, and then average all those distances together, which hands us 1.39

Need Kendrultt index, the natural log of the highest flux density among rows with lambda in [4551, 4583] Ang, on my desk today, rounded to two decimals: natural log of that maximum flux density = 3.02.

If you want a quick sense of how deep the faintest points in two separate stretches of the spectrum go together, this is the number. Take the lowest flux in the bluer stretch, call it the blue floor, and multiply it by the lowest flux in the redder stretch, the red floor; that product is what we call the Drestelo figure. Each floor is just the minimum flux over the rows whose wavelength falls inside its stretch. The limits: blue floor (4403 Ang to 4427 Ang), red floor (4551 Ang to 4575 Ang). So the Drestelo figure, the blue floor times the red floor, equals 206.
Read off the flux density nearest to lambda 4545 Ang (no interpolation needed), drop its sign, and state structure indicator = 17.5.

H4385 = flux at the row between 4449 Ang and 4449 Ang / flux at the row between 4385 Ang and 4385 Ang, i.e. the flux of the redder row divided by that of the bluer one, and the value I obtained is 1.10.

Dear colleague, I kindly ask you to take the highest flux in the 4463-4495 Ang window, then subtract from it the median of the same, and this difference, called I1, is 3.0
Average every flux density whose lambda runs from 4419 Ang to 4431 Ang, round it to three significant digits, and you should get 15.8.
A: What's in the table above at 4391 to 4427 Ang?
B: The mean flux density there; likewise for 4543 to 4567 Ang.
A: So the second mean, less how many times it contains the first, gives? 16.3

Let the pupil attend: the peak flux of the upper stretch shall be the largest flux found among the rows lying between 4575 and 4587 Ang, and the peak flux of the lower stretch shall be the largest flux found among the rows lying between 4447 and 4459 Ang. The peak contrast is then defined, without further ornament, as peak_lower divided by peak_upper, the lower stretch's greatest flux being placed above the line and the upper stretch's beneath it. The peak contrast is 0.87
